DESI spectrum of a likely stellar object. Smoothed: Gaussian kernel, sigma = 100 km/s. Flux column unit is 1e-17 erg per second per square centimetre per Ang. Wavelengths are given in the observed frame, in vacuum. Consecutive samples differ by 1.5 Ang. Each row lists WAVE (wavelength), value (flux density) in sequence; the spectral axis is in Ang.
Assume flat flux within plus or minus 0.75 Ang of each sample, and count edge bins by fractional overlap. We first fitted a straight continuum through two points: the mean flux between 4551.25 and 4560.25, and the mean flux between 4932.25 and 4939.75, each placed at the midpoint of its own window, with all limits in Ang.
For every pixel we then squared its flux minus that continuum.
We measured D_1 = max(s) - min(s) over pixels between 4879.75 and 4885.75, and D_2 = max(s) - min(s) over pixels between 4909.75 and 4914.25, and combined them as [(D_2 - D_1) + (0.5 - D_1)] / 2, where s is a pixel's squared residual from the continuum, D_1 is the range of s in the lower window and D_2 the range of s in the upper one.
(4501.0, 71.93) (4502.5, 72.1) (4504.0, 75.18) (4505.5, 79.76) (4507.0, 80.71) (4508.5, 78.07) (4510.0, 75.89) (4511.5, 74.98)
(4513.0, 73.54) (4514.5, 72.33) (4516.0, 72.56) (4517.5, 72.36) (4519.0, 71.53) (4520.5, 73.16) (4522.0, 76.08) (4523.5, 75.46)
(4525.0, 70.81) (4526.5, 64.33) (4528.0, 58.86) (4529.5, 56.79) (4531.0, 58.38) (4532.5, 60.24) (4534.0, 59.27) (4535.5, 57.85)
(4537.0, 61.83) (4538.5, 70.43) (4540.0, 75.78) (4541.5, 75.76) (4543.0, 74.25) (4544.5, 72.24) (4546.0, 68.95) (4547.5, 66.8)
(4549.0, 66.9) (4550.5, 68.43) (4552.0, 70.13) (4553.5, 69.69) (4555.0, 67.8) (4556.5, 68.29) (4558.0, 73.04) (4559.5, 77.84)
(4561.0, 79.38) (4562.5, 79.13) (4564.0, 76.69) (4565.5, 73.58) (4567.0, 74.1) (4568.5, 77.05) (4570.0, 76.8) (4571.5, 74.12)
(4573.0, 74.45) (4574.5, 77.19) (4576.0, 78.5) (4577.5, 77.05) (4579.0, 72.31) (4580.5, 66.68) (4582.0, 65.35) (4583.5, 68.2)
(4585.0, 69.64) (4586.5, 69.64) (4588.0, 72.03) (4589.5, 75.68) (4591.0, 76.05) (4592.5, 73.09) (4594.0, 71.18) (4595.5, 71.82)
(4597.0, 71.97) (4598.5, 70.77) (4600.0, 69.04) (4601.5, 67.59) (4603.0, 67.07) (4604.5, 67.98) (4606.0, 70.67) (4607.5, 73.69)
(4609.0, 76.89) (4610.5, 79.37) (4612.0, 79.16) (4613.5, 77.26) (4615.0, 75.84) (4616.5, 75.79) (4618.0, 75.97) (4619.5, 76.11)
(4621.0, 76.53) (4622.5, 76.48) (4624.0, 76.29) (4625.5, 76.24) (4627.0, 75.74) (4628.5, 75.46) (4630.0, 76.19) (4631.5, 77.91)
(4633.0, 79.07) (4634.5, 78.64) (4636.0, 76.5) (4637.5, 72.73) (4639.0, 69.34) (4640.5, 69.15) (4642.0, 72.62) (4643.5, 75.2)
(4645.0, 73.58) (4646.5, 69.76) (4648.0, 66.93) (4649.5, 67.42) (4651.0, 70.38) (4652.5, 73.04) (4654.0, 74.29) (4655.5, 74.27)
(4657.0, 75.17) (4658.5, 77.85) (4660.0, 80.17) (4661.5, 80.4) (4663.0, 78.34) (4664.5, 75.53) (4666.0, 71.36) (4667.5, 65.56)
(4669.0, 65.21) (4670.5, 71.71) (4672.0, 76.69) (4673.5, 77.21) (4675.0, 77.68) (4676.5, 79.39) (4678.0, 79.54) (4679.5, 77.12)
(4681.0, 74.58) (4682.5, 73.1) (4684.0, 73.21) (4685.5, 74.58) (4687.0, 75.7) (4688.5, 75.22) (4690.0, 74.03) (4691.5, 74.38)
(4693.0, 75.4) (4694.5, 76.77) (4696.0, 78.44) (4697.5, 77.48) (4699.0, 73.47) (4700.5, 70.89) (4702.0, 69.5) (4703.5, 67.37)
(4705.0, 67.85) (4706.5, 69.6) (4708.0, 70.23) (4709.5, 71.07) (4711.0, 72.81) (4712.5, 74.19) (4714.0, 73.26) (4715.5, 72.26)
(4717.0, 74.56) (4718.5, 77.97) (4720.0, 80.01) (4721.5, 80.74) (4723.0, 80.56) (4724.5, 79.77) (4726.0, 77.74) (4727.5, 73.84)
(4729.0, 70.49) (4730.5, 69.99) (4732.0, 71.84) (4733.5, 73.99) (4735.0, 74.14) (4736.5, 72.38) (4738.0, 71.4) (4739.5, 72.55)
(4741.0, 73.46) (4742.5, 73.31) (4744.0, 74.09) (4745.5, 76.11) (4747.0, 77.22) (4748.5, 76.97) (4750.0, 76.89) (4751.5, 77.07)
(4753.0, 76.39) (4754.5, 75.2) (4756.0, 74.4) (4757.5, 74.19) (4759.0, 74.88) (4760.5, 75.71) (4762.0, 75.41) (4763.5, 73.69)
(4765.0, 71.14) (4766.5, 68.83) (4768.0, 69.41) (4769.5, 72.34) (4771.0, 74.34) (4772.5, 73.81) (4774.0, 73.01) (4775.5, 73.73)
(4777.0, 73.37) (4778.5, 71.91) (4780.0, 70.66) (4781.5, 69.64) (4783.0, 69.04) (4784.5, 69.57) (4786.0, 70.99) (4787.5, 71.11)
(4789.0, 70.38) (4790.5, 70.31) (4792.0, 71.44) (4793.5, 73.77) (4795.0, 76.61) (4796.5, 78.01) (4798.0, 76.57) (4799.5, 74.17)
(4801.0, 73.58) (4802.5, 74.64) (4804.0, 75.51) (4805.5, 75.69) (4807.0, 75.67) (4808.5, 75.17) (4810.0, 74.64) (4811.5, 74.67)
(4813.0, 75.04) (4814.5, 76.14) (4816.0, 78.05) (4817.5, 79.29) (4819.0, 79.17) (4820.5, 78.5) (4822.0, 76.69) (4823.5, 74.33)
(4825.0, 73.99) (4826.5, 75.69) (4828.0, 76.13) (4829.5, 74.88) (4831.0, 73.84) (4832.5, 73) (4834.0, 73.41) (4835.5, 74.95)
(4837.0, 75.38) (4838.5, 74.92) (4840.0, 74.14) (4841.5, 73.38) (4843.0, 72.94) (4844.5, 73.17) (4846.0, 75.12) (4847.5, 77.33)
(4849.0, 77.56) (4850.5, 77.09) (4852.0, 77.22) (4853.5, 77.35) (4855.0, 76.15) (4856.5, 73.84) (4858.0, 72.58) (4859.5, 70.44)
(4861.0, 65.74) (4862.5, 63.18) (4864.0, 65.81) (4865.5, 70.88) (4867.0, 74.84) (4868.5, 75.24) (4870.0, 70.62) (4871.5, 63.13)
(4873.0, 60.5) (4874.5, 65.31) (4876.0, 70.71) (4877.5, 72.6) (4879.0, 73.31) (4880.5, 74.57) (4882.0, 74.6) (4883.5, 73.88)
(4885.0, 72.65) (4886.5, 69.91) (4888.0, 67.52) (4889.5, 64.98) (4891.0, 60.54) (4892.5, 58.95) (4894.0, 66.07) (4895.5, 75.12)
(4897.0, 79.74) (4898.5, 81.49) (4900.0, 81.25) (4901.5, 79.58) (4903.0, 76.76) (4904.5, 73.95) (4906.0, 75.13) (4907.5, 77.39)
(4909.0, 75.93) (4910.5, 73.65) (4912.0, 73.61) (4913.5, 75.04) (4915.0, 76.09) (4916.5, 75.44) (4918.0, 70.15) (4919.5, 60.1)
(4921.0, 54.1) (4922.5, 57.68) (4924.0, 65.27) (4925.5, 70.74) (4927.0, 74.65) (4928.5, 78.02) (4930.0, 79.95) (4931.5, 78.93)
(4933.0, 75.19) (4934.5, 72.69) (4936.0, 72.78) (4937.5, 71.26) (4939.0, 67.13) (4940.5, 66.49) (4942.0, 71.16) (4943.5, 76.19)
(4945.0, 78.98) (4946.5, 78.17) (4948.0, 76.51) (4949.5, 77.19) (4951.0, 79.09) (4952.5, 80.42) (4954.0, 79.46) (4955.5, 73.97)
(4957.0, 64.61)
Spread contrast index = -4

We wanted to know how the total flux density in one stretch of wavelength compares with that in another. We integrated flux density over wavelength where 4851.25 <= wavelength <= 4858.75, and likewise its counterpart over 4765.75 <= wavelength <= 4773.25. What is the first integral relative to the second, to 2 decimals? 1.05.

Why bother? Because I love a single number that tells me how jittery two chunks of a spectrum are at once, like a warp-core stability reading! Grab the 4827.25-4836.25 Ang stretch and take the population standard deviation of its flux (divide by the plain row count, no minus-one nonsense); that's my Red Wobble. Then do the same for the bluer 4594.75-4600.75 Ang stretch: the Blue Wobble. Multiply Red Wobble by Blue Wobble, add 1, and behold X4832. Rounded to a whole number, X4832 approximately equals 2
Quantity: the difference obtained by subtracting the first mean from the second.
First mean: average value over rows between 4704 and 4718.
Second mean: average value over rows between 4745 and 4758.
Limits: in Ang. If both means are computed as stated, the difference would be 4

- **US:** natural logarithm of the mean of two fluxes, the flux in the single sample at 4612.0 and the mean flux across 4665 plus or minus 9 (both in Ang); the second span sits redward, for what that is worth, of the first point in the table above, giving 4.34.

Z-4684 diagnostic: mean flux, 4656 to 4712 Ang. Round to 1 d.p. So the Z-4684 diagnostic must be 74.2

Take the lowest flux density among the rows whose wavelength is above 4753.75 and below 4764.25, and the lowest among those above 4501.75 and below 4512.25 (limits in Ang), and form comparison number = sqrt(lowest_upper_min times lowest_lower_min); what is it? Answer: 72.9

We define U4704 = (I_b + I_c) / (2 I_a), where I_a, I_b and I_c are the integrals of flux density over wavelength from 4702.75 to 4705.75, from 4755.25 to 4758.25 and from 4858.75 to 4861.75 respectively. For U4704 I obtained 1.05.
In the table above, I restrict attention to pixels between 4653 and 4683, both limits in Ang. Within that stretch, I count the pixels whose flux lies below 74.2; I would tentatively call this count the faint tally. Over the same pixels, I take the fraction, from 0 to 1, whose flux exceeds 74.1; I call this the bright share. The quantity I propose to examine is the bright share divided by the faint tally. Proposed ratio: 0.150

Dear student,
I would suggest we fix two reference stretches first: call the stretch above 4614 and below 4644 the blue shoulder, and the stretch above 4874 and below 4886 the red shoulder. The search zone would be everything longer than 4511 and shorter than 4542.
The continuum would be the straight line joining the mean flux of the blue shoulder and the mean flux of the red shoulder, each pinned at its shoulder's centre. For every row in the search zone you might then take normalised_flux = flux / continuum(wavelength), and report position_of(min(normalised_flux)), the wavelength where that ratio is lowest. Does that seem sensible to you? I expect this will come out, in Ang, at 4529.5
